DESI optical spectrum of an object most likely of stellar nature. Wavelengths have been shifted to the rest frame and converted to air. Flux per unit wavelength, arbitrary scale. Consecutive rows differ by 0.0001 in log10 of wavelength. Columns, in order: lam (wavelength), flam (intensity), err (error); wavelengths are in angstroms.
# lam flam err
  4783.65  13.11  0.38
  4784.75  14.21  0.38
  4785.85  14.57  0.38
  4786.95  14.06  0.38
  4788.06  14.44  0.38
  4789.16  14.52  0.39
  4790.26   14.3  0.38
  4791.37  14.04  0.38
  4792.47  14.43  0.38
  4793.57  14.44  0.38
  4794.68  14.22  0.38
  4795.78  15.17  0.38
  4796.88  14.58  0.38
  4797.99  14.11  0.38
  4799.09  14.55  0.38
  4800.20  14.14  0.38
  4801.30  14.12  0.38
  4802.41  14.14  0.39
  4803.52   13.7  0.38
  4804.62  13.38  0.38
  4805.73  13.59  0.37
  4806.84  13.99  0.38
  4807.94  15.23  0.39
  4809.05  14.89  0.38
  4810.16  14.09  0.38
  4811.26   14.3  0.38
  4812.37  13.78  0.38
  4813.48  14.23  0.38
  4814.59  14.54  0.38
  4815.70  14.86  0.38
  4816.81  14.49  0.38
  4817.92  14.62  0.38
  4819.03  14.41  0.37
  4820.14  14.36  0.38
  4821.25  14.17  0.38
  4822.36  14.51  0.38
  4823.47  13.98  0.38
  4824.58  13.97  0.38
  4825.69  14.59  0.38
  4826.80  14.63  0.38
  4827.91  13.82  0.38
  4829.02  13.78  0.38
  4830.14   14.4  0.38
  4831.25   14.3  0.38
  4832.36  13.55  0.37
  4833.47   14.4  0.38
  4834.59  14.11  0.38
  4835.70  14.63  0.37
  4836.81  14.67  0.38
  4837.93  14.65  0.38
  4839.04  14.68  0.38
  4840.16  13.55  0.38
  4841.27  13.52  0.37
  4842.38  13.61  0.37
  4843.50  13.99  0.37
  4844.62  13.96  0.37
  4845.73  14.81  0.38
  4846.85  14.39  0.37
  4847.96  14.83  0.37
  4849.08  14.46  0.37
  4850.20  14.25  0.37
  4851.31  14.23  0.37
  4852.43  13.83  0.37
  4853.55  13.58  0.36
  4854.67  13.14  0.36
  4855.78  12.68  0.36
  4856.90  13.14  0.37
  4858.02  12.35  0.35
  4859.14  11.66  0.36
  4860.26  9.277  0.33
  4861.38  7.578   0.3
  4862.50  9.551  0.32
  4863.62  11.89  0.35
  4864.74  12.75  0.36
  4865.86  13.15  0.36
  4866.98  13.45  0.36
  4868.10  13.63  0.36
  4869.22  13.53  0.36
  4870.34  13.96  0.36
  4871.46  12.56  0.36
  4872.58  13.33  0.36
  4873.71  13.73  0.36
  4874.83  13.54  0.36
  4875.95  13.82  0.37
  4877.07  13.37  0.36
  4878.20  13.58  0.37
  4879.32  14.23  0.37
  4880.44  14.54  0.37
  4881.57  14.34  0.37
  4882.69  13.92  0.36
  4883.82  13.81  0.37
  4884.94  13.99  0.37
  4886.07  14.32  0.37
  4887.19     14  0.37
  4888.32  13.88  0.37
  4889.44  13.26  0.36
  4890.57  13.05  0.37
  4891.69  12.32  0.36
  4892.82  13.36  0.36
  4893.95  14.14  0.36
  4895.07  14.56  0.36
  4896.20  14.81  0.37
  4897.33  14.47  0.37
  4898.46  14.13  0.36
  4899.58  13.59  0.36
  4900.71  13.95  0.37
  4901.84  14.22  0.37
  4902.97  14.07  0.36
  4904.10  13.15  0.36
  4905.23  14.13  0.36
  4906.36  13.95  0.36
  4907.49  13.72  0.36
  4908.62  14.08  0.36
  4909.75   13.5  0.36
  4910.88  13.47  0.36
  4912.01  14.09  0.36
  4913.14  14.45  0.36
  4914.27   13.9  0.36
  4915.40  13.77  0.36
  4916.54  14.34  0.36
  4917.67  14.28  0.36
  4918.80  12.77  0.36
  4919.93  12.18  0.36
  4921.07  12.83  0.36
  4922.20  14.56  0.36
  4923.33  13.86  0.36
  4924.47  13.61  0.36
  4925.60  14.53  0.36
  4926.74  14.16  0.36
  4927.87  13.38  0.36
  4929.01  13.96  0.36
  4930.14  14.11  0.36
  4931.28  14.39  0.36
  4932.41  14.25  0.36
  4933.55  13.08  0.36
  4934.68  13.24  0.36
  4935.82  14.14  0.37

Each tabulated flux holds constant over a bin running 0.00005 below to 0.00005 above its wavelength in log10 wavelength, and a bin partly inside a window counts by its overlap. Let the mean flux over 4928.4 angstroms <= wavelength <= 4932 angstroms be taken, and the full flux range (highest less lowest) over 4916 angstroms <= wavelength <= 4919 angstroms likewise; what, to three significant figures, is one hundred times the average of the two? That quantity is 786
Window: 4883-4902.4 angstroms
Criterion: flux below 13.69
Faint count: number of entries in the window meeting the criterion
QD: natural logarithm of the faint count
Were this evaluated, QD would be 1.6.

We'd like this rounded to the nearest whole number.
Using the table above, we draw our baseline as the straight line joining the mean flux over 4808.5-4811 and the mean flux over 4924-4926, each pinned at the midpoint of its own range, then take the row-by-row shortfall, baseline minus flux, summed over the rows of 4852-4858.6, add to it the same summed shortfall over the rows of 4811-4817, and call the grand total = 8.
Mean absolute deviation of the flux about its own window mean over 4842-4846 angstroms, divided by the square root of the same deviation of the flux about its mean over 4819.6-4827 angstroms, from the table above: 0.74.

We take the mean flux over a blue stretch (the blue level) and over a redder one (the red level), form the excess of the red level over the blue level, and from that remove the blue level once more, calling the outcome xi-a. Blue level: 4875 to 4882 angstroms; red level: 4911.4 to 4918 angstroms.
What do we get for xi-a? -13.8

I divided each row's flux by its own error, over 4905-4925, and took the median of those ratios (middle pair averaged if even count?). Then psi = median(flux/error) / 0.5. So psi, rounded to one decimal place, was 77.1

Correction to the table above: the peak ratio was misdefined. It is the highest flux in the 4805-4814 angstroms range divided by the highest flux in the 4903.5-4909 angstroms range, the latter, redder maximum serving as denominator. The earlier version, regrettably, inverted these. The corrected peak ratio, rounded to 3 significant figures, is 1.08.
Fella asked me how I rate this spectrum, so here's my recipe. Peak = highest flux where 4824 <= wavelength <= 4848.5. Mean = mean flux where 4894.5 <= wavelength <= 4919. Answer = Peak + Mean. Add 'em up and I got 28.8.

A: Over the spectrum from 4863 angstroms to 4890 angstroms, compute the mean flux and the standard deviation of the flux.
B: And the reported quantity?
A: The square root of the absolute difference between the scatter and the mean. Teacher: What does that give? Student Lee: 3.61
